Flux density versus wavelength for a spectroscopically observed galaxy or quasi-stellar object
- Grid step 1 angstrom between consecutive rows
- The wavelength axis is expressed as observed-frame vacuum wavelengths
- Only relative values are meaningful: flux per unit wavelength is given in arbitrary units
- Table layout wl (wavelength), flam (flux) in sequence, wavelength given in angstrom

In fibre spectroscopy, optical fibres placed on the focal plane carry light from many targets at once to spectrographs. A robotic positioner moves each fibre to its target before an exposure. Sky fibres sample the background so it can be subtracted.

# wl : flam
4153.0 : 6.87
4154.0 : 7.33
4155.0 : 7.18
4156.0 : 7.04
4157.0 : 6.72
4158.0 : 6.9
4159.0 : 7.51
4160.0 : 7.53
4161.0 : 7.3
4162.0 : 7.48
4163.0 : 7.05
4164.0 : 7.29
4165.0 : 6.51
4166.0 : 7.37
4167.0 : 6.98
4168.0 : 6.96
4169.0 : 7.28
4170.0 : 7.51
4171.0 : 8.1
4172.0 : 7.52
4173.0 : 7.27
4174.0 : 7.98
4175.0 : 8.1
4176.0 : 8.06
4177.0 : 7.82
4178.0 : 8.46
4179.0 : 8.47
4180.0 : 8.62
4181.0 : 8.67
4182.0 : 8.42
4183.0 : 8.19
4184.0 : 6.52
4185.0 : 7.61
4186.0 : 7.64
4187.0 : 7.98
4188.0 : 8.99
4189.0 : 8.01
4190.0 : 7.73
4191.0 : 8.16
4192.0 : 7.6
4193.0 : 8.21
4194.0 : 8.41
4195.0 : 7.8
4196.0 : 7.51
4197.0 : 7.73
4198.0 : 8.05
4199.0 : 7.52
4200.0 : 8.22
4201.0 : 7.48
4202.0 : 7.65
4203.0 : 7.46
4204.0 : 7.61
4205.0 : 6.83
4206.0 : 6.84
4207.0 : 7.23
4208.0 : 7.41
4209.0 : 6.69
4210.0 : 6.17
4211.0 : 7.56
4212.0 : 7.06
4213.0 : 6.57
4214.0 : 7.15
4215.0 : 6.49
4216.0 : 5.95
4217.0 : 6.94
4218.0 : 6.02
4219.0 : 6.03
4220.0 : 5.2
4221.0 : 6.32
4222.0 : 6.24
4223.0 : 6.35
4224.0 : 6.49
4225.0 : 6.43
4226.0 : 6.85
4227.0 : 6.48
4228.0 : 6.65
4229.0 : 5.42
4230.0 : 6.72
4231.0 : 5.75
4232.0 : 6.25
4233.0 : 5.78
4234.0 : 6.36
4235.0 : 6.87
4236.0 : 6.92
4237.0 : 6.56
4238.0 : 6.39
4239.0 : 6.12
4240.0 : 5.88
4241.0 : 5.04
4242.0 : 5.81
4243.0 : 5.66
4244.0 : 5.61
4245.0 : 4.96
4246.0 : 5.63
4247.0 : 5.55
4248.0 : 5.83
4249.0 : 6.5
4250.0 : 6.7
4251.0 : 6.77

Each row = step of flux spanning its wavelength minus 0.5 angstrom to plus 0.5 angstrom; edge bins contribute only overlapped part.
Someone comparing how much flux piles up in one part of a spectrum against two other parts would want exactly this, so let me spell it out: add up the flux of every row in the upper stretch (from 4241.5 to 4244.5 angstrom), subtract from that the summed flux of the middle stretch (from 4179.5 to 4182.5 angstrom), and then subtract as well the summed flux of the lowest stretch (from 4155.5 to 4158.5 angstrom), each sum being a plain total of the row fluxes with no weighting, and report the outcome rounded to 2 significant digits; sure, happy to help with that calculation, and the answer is -29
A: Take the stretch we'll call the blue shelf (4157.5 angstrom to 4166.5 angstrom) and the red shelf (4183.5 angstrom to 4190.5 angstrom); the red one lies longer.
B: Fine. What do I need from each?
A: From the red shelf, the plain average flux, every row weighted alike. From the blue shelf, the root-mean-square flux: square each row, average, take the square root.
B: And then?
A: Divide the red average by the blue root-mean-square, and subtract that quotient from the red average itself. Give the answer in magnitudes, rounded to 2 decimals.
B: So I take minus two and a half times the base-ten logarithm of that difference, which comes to -2.07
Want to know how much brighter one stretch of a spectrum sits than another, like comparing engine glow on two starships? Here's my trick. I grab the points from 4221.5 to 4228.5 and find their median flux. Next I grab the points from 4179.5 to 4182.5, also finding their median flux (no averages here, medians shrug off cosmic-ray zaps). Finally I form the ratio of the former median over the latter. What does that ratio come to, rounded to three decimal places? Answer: 0.752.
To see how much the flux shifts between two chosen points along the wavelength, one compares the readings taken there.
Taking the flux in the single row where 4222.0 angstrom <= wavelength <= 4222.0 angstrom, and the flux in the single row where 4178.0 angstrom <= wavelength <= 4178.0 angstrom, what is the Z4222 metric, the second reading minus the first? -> 2.2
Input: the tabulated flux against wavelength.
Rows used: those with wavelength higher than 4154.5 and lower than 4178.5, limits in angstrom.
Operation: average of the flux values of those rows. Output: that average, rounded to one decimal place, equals 7.4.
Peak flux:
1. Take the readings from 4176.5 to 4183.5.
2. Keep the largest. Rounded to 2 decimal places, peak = 8.67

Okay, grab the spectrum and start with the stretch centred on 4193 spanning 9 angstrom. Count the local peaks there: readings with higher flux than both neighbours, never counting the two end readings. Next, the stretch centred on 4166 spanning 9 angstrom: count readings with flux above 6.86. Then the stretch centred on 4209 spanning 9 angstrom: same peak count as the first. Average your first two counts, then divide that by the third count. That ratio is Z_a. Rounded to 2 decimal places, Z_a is 2.50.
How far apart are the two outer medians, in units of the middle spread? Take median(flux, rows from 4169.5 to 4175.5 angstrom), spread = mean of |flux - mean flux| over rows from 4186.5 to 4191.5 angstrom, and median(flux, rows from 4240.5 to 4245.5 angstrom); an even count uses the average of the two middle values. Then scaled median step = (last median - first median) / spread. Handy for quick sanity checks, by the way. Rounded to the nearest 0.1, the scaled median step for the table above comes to -6.6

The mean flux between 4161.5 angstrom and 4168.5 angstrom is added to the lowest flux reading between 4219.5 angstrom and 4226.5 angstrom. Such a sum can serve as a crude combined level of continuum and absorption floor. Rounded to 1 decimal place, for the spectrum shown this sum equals 12.3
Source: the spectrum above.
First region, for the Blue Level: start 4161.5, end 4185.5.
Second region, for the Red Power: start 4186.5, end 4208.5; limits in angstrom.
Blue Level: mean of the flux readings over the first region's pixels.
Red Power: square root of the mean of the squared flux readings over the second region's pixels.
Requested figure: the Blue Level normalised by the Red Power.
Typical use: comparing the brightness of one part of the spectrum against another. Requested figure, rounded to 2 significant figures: 0.99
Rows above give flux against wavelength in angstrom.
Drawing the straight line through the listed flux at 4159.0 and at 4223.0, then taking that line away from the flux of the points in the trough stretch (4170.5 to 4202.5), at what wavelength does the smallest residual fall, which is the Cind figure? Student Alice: 4184.0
